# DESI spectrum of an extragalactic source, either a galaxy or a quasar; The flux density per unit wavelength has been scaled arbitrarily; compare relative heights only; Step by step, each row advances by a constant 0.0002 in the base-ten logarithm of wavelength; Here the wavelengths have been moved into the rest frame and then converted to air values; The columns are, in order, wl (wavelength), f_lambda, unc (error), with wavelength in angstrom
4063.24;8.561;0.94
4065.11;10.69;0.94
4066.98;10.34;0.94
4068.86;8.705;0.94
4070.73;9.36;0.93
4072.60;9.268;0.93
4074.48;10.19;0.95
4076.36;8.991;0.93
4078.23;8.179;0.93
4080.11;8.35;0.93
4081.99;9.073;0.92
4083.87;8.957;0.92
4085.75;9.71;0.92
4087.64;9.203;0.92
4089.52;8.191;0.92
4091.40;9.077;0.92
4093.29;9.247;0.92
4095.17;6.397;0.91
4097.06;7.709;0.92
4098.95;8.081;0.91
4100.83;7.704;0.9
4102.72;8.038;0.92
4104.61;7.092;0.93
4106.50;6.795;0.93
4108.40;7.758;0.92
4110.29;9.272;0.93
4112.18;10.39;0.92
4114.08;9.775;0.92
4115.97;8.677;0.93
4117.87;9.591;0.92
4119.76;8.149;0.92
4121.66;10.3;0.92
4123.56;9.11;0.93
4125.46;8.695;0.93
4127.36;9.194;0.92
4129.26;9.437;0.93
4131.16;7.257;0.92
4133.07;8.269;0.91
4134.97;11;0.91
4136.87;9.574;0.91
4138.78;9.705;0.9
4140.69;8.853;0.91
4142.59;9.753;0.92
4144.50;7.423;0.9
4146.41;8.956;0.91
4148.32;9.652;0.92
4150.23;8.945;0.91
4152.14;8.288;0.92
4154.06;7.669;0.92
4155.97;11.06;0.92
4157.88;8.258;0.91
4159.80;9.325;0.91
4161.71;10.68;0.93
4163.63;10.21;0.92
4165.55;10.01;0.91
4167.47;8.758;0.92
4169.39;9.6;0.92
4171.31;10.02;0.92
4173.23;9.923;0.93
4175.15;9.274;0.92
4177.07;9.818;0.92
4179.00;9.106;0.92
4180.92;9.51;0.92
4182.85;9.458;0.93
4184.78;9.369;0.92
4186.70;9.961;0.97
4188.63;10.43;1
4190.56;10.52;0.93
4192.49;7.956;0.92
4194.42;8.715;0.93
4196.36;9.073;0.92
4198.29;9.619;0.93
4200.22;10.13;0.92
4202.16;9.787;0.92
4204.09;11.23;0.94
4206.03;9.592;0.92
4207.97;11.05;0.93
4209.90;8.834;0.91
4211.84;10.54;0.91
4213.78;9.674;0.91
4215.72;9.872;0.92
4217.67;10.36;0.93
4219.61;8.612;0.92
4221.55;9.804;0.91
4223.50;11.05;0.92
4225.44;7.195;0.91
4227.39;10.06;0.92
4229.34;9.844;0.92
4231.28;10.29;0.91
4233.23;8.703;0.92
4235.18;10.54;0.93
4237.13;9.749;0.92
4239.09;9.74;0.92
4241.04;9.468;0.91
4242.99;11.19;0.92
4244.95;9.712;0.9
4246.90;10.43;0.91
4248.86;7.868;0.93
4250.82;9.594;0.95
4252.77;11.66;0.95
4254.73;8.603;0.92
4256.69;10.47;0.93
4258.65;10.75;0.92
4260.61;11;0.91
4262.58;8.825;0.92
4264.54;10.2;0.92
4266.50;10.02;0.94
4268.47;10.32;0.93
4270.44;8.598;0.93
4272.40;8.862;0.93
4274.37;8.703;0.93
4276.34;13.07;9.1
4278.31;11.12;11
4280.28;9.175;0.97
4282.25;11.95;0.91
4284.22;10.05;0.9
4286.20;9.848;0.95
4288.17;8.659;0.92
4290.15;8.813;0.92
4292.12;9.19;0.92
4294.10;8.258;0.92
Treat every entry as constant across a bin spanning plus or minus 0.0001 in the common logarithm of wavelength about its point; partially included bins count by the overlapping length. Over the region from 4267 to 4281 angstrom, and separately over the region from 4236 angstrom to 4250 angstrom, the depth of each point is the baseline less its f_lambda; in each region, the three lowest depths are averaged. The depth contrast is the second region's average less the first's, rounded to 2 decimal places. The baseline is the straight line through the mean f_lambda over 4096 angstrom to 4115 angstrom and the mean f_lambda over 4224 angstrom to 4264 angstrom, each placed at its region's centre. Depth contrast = 0.69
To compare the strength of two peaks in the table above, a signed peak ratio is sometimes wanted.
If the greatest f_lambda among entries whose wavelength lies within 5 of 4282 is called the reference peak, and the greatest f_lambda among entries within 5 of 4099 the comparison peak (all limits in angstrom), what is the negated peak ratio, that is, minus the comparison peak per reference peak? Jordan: -0.68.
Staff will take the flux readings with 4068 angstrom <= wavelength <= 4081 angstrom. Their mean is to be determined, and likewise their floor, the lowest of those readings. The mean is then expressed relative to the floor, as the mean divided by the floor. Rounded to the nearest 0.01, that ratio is 1.10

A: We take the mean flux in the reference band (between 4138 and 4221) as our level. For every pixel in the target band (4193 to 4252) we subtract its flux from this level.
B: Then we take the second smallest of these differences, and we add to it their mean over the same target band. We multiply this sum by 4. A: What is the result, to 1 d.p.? -7.5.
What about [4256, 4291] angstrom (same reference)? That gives -11.7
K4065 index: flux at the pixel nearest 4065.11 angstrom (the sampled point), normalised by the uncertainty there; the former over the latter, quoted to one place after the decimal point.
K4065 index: 11.4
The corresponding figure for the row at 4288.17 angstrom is 9.4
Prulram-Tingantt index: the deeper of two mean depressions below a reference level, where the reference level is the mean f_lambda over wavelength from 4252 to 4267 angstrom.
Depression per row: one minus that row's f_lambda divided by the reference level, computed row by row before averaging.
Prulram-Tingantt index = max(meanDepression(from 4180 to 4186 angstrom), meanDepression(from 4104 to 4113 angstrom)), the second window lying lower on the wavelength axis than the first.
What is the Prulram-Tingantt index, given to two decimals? 0.19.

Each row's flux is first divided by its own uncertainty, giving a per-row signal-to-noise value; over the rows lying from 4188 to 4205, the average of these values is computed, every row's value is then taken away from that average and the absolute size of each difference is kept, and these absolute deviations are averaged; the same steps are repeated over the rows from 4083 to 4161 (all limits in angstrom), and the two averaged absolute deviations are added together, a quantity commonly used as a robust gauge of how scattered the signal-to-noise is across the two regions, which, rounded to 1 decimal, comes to 1.7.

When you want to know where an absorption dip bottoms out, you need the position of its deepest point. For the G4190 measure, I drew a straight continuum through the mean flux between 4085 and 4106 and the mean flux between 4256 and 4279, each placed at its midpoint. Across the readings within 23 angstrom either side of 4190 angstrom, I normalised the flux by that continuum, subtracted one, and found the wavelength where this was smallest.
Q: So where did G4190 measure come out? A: 4192.49 angstrom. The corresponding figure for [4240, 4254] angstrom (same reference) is 4248.86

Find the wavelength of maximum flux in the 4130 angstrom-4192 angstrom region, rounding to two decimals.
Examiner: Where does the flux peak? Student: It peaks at 4155.97 angstrom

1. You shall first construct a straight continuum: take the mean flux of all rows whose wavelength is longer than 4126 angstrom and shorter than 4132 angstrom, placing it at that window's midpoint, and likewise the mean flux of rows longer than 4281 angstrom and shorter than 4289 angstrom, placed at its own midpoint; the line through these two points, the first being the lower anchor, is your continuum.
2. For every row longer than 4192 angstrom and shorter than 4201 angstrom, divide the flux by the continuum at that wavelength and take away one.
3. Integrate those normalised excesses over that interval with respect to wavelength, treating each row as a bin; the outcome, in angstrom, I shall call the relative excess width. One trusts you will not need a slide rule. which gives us -0.2 angstrom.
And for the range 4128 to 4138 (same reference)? 0.5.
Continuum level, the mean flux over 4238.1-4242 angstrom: 9.6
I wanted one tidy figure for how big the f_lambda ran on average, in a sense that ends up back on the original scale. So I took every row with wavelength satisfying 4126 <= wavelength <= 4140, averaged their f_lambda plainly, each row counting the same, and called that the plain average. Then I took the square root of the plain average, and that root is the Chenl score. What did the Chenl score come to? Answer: 3.03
